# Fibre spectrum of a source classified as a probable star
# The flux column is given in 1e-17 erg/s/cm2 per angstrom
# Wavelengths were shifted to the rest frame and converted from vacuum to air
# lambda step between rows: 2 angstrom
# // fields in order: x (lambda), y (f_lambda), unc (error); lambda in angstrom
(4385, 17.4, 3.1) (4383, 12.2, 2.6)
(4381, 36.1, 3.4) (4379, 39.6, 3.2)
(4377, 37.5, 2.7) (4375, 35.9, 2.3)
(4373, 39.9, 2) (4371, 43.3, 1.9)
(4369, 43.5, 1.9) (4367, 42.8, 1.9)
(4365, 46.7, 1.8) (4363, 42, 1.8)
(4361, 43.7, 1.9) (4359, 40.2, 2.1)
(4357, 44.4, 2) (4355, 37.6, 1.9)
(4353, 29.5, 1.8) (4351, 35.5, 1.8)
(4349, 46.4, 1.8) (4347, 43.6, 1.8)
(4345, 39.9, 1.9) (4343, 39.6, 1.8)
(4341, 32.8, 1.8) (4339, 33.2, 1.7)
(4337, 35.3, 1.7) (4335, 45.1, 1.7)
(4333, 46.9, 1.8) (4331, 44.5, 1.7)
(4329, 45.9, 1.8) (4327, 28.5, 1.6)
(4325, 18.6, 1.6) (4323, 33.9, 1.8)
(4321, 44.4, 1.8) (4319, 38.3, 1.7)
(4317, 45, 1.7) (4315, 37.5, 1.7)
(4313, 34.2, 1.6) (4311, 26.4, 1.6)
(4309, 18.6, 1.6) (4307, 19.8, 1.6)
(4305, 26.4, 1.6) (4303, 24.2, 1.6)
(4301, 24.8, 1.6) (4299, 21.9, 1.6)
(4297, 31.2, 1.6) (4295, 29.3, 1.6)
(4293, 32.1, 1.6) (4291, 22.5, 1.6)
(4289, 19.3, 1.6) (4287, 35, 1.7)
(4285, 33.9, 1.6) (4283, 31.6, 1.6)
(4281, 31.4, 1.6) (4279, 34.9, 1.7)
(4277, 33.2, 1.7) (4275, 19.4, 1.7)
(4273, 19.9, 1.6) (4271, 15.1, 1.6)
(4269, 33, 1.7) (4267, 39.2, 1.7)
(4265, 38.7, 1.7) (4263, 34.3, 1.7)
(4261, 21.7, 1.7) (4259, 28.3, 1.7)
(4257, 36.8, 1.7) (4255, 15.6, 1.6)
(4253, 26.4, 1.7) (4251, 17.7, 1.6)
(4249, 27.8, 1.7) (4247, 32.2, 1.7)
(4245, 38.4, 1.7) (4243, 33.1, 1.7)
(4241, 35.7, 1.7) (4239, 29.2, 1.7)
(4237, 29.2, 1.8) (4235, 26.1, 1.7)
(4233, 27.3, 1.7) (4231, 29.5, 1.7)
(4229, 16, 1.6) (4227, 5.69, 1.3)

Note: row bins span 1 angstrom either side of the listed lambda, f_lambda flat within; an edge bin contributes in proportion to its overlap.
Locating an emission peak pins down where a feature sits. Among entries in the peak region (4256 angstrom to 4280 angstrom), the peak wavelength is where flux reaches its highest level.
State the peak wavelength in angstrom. 4267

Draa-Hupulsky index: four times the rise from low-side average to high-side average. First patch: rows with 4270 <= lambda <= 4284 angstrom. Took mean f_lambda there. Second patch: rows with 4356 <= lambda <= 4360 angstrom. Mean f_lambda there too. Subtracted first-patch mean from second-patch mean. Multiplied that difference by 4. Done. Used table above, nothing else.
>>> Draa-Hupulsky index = 63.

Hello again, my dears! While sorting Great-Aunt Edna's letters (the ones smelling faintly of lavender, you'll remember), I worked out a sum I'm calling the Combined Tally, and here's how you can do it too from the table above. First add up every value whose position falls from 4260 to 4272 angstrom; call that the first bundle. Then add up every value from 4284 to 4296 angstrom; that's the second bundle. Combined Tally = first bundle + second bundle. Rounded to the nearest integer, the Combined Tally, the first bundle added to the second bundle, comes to 354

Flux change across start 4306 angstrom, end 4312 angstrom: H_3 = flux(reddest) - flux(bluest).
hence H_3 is 7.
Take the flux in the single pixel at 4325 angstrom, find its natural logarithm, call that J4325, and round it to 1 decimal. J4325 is 2.9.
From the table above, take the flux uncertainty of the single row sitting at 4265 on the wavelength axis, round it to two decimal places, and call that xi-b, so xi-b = 1.70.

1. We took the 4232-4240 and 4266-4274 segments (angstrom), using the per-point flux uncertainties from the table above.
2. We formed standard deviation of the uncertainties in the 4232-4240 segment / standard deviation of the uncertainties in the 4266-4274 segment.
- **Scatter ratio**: 0.87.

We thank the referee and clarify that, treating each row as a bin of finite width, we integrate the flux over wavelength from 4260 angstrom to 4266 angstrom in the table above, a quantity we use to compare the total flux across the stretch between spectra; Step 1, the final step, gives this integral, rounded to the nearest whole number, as 189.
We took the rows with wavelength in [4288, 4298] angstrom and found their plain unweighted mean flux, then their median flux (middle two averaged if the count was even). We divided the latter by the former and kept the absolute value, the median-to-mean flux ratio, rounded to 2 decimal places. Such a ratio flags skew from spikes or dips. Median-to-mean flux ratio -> 1.09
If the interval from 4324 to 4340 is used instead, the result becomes 1.07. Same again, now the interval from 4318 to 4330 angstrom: 1.03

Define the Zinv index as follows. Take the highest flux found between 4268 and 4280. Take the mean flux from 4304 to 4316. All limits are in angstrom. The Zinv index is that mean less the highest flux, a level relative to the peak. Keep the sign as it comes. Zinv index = -8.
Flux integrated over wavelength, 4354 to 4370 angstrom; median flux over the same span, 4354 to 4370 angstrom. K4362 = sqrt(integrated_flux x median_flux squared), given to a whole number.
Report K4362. 1127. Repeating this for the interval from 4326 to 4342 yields 997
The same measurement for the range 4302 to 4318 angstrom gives 569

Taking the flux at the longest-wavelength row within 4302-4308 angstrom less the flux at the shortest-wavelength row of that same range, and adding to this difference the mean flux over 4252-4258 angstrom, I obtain 22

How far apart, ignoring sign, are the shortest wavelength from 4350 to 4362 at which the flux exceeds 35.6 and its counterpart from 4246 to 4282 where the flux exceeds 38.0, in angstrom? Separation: 90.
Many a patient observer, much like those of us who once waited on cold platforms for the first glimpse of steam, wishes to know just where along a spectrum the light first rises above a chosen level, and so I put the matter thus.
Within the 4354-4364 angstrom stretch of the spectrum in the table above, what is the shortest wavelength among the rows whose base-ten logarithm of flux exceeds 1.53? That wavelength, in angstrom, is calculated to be 4355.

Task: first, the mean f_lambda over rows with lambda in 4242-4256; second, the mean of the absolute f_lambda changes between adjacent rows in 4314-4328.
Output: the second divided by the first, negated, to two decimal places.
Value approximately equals -0.34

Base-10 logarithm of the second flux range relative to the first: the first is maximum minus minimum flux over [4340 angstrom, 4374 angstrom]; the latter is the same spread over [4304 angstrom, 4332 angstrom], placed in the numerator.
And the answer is 0.20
